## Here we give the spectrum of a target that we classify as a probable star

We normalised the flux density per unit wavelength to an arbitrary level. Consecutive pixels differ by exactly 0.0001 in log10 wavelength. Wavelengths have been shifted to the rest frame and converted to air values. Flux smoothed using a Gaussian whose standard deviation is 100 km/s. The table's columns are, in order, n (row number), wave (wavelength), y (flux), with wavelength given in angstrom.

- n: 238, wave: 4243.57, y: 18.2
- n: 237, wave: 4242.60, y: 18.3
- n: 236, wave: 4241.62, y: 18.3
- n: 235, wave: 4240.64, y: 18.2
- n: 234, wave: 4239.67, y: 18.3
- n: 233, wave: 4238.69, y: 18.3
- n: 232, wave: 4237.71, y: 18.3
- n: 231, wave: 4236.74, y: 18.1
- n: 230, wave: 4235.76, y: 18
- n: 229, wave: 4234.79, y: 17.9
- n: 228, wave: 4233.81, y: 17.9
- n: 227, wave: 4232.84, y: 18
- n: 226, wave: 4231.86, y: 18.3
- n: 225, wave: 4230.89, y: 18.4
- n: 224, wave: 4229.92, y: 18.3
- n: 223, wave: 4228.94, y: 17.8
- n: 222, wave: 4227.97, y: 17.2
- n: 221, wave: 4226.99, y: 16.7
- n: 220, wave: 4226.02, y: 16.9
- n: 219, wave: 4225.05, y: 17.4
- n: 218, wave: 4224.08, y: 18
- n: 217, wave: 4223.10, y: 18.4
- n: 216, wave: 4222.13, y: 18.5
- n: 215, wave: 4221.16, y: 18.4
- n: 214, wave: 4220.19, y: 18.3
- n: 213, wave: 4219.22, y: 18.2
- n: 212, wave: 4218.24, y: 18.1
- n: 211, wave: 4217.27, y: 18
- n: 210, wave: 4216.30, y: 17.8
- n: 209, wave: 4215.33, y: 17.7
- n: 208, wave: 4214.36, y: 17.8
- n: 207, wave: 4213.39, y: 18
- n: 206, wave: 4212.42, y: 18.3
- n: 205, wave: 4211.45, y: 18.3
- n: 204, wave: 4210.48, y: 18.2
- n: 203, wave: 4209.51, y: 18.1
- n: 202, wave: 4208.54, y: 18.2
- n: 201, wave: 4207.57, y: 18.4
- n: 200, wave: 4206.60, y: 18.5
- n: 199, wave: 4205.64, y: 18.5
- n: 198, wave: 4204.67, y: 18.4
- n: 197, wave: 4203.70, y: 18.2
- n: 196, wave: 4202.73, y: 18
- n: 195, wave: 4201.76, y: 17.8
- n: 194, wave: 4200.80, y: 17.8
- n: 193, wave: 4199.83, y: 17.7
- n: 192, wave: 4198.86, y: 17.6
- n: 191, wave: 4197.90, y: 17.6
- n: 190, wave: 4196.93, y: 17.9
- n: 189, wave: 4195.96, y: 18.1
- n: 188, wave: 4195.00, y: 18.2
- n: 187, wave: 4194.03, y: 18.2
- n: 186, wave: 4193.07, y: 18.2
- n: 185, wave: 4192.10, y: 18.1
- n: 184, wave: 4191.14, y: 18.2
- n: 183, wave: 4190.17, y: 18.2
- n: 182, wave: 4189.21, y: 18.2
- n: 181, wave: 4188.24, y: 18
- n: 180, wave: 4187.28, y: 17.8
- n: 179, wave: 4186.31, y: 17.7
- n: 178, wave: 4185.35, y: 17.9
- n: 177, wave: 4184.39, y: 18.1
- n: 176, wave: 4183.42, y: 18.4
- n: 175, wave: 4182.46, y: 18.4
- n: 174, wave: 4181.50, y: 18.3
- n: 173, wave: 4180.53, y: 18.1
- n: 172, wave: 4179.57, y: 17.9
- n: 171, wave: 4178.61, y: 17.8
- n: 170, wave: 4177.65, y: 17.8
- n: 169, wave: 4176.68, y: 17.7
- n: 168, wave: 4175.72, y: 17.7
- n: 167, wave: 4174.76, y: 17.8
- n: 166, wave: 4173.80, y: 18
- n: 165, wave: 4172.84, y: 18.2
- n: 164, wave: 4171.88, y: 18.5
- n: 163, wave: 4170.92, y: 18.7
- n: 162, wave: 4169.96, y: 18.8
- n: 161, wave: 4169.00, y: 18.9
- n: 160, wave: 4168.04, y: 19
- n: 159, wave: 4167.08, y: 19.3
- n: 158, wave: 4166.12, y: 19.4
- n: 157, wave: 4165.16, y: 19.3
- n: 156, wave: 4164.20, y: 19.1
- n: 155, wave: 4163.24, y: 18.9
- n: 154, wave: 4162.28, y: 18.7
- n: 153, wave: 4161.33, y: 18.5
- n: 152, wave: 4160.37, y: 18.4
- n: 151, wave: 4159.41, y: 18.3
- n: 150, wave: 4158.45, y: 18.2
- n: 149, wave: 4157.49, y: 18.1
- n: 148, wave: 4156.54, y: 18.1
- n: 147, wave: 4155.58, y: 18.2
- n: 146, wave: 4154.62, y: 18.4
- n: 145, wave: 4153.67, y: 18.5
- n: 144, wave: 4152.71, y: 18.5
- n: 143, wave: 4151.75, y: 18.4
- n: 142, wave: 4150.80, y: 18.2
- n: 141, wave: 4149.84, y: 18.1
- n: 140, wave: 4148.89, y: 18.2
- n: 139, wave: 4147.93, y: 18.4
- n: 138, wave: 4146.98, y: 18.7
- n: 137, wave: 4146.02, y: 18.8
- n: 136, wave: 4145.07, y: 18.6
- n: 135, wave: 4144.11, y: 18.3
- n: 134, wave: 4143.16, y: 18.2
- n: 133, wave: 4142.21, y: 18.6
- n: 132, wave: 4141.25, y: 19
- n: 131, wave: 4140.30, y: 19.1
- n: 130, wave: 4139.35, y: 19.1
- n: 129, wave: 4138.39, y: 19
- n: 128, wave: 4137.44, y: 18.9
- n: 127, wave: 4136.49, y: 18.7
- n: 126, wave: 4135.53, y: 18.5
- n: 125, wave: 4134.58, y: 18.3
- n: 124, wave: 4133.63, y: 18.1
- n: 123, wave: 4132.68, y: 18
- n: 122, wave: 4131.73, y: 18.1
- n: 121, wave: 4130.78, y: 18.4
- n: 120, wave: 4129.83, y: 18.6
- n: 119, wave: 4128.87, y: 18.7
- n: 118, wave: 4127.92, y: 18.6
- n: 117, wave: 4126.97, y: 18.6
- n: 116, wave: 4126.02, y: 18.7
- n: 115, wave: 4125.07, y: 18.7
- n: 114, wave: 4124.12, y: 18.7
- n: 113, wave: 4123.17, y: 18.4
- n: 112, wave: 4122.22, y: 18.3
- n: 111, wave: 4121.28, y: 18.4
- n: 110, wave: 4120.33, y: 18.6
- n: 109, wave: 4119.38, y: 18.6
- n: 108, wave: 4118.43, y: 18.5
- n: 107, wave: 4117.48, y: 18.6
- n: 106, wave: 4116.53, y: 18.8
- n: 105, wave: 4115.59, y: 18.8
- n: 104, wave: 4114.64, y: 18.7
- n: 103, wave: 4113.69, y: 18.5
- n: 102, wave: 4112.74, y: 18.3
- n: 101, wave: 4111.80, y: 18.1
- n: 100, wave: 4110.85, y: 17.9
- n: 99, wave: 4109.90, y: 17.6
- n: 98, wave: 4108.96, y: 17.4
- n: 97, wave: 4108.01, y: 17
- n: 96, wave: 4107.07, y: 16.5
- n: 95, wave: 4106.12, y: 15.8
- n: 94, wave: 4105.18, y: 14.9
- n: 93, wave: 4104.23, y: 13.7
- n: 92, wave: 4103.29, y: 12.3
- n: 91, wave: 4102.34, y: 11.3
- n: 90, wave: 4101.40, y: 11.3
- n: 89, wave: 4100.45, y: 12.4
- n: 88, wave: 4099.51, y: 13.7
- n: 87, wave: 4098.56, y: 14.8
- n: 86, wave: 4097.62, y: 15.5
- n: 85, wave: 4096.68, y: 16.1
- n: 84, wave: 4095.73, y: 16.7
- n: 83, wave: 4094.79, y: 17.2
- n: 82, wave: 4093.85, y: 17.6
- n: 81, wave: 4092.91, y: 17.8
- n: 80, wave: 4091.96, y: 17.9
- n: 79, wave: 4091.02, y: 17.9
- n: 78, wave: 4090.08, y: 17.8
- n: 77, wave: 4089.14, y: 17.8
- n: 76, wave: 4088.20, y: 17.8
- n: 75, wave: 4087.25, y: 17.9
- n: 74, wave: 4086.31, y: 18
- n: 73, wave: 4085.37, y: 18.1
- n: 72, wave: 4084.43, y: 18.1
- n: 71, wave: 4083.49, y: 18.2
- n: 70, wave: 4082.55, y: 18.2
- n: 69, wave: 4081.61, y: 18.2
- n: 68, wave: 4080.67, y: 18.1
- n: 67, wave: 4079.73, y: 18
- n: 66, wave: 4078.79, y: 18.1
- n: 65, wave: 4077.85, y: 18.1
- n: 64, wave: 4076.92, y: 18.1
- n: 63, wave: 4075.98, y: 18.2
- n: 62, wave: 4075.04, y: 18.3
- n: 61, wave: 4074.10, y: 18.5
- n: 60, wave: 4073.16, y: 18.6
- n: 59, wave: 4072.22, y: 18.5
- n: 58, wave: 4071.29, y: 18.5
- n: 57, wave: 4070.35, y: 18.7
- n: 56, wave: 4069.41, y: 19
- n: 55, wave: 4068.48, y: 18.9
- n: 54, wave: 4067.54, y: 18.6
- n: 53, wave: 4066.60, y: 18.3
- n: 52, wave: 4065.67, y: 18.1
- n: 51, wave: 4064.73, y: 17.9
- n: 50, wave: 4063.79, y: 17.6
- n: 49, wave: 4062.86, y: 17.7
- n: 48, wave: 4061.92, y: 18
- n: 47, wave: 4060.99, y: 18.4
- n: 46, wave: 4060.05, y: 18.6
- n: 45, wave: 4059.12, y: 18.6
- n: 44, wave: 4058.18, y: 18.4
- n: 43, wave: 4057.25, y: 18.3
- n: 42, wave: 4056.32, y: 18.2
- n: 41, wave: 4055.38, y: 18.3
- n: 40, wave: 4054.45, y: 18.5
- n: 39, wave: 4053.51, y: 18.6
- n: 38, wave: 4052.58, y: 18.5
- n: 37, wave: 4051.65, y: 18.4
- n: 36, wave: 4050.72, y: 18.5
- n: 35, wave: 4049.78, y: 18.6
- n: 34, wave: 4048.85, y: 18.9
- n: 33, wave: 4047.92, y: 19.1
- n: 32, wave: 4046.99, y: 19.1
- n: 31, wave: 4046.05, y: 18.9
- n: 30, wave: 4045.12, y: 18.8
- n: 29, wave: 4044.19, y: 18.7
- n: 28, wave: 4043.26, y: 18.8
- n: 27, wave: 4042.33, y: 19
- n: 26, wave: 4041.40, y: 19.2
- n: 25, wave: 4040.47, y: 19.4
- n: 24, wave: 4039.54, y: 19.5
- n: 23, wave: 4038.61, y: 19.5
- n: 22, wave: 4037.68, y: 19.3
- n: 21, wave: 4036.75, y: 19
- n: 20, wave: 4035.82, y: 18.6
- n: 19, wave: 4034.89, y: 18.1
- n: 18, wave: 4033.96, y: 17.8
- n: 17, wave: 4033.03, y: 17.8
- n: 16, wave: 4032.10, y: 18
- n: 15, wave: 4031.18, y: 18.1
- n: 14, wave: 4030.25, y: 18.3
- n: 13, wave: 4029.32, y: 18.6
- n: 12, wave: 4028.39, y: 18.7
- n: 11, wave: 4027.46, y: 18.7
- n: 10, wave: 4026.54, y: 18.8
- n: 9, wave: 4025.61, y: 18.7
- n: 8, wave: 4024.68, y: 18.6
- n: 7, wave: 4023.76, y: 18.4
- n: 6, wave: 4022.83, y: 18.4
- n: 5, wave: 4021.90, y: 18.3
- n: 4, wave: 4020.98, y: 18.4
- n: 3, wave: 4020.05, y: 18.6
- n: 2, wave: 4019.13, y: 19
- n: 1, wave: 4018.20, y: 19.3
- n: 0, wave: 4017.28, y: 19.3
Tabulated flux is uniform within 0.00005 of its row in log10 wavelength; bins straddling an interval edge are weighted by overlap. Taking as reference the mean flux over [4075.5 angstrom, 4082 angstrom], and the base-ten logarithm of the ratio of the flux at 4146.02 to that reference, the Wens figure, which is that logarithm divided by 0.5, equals 0.032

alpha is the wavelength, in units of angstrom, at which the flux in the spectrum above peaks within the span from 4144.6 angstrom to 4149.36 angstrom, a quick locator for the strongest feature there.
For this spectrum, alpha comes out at 4146.02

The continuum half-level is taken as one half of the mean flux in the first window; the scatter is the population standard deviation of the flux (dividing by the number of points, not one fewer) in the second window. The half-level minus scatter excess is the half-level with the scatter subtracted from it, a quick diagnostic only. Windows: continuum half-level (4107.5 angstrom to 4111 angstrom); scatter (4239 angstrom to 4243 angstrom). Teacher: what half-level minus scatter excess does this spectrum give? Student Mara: 8.7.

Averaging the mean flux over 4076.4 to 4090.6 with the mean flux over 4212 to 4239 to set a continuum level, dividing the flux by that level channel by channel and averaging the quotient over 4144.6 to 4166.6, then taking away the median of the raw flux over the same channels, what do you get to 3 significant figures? -17.4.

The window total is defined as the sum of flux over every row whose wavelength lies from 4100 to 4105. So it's 61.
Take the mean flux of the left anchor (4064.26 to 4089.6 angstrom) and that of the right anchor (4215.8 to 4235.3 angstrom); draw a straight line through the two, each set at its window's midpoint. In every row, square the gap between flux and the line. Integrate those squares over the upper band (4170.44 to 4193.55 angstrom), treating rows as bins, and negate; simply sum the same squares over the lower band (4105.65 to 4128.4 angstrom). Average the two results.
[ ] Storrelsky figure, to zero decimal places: 6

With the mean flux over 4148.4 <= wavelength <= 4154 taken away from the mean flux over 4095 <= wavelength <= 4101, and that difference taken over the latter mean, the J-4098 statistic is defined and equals -0.23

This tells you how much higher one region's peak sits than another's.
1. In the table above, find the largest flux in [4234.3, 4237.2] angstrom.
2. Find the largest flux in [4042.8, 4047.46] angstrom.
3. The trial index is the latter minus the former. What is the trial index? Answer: 1.0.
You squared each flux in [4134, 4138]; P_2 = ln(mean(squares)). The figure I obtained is 5.85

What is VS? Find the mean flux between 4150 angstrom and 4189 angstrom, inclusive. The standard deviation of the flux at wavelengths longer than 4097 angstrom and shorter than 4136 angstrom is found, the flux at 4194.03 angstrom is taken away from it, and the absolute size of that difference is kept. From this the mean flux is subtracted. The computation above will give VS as -2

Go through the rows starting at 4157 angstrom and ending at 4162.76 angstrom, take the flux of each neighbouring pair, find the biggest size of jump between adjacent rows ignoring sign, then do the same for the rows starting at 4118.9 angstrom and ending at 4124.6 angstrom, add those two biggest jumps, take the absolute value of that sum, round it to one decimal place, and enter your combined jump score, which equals 0.5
